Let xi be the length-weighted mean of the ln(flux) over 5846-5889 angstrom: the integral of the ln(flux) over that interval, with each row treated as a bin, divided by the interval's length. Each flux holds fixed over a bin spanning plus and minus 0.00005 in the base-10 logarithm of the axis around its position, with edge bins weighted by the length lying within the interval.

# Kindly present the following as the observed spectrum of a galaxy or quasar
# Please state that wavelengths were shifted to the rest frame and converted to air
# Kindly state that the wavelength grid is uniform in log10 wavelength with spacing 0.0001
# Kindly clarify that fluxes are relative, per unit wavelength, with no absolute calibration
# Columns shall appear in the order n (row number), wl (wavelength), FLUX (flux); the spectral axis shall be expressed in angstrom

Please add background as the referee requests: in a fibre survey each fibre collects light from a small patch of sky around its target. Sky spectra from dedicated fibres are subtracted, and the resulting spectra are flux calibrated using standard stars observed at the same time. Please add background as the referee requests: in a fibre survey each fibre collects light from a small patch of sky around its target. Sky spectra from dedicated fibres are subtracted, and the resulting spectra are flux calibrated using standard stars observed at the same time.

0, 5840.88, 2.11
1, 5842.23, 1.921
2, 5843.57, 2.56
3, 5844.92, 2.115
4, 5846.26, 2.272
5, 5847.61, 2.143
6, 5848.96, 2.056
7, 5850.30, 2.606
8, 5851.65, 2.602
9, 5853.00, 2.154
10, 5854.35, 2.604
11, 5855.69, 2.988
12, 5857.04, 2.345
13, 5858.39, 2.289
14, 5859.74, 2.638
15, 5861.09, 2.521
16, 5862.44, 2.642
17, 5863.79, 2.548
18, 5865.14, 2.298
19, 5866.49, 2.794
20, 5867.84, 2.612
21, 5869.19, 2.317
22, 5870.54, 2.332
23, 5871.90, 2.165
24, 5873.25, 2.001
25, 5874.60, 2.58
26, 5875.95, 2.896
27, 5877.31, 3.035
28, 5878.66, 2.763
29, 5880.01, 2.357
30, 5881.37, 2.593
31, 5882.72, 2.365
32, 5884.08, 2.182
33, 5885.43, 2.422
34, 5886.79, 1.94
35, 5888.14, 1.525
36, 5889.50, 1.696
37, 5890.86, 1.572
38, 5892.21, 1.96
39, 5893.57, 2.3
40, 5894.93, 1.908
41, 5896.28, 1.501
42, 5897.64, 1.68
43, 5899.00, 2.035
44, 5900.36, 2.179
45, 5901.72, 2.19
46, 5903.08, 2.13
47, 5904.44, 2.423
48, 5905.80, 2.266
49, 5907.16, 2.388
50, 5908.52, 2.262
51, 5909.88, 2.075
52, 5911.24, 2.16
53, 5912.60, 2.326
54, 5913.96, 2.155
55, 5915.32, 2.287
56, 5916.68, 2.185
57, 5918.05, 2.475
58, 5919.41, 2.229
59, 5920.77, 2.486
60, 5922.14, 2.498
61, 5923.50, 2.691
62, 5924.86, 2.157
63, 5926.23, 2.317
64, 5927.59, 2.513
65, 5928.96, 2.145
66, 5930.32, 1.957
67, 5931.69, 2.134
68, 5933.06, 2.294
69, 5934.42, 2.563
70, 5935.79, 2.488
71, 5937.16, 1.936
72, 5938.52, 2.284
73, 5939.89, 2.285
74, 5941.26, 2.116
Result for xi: 0.88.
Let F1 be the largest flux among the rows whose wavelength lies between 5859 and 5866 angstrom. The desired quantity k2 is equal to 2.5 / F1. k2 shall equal 0.95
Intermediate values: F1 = 2.642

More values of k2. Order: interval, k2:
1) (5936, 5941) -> 1.09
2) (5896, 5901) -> 1.15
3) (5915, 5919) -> 1.01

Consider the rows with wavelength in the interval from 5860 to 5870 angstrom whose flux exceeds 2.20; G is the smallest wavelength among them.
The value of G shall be 5861.09 angstrom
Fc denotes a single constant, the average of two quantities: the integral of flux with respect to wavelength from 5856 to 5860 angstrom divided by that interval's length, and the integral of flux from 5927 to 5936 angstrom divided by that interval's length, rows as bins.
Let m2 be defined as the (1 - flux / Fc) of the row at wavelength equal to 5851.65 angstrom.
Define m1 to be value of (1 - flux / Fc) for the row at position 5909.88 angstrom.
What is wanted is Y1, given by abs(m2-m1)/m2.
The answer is -2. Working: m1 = 0.12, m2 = -0.10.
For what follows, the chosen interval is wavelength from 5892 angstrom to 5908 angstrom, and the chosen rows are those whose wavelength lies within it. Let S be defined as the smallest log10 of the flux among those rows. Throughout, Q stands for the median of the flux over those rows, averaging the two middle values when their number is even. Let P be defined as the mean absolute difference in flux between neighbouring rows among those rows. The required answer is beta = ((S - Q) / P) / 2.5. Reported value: -3.5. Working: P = 0.22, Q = 2.15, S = 0.18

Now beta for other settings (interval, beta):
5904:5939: -3.8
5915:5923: -4.5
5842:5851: -2.2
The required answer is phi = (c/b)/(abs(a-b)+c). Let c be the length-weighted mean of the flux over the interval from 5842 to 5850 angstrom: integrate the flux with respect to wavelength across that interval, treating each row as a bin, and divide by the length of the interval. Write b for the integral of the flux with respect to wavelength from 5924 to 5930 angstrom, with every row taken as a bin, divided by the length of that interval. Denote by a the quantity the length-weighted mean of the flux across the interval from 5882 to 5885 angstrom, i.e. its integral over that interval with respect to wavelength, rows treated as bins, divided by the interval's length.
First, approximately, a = 2.29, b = 2.3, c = 2.21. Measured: 0.44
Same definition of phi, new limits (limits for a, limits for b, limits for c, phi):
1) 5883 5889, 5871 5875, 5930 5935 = 0.41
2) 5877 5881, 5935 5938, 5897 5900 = 0.36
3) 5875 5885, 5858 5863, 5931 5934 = 0.38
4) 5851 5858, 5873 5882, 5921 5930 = 0.36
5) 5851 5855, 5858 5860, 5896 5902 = 0.41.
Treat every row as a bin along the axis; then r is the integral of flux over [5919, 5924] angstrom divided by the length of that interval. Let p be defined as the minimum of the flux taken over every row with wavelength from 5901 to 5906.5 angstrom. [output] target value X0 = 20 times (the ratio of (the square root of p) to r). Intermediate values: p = 2.13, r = 2.48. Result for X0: 11.8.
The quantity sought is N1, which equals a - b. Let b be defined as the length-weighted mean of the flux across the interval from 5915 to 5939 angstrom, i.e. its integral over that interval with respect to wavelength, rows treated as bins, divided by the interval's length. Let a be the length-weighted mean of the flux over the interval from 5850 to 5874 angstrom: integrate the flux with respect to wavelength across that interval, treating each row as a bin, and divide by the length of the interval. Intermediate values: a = 2.47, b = 2.31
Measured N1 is 0.2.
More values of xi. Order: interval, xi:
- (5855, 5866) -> 0.93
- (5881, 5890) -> 0.72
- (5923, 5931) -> 0.82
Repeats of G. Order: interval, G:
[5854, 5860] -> 5854.35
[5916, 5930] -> 5918.05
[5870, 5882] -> 5870.54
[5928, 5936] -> 5933.06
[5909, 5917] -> 5912.60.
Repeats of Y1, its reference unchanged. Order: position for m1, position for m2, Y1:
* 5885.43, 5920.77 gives -1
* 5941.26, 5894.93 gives 0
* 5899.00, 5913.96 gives 1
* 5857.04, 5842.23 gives 1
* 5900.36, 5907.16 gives -11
